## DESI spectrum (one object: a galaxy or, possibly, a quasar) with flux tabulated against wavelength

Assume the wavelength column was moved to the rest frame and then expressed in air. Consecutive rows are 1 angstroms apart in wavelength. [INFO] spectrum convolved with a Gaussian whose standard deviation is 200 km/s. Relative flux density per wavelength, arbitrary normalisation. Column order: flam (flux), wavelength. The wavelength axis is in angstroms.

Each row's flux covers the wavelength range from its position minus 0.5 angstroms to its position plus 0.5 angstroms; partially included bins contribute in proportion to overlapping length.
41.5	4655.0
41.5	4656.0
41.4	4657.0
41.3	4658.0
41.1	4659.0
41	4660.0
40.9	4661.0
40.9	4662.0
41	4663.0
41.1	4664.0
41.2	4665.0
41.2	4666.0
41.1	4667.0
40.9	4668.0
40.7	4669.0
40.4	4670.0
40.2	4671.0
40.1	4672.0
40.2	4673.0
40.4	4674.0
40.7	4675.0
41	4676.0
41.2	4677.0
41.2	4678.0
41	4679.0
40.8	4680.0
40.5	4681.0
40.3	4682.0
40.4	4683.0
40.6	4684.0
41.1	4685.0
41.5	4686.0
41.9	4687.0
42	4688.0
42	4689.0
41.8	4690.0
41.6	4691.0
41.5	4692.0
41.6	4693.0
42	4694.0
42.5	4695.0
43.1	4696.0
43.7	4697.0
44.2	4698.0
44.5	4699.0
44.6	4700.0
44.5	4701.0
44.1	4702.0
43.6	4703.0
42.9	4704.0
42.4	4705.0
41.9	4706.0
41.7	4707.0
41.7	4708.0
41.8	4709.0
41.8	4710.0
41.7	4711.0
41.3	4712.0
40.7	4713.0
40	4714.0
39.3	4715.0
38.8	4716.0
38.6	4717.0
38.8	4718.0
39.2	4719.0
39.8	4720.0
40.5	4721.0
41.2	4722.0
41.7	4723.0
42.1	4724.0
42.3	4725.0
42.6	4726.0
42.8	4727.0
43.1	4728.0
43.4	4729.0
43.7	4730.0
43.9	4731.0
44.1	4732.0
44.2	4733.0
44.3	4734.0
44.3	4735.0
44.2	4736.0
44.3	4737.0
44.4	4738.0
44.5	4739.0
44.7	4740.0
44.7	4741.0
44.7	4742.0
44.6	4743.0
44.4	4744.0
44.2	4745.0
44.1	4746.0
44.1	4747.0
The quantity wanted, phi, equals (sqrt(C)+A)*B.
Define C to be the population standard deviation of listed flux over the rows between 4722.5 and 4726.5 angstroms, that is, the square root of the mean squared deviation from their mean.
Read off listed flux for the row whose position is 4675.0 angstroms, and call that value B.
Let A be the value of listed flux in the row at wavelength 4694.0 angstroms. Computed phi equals 1733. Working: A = 42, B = 40.7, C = 0.3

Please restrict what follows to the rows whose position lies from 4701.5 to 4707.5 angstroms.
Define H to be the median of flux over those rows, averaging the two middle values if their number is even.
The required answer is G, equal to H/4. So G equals 10.7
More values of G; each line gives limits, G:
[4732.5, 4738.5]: 11.1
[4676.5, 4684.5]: 10.2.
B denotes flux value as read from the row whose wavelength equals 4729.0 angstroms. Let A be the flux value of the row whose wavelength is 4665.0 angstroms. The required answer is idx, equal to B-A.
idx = 2.2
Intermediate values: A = 41.2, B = 43.4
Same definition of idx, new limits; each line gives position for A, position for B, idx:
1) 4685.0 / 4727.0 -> 1.7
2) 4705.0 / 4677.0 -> -1.2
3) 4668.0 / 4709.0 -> 0.9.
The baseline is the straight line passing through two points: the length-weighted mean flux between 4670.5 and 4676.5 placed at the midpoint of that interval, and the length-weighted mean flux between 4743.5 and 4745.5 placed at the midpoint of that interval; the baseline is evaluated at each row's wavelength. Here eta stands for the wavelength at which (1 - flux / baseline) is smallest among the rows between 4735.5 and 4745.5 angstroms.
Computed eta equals 4740.0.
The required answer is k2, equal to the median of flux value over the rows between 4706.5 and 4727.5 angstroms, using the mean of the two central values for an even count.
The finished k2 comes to 41.3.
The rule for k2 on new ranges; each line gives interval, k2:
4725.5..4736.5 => 43.9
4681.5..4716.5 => 41.8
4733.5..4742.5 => 44.4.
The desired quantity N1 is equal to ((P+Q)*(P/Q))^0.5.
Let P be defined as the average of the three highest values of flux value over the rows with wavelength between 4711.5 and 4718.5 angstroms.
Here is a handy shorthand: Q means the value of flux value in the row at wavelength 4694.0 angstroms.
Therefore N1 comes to 8.95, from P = 40.7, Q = 42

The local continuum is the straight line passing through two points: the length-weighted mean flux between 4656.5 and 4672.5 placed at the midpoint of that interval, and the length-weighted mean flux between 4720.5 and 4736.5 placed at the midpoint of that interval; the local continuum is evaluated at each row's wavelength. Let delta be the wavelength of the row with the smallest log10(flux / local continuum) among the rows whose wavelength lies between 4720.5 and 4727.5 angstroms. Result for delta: 4721.0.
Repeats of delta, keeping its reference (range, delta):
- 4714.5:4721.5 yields 4717.0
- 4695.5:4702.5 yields 4696.0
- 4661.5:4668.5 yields 4668.0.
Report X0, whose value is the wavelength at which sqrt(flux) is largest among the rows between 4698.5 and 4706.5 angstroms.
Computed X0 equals 4700.0 angstroms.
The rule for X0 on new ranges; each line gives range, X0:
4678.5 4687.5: 4687.0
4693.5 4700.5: 4700.0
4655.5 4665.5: 4656.0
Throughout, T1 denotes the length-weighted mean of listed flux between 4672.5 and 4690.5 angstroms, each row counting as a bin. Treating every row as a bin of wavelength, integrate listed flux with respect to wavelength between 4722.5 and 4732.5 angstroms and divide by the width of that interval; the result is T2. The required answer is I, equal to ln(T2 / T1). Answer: 0.05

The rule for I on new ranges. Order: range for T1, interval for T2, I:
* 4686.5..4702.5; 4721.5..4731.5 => 0.00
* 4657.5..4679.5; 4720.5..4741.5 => 0.06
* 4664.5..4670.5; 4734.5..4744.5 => 0.08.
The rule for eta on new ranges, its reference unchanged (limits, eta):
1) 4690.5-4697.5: 4697.0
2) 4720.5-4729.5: 4729.0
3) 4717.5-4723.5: 4723.0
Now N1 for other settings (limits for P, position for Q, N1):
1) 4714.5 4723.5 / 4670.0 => 9.11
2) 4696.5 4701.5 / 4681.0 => 9.67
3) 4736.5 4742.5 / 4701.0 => 9.47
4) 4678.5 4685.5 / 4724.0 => 8.99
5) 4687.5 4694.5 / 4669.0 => 9.24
